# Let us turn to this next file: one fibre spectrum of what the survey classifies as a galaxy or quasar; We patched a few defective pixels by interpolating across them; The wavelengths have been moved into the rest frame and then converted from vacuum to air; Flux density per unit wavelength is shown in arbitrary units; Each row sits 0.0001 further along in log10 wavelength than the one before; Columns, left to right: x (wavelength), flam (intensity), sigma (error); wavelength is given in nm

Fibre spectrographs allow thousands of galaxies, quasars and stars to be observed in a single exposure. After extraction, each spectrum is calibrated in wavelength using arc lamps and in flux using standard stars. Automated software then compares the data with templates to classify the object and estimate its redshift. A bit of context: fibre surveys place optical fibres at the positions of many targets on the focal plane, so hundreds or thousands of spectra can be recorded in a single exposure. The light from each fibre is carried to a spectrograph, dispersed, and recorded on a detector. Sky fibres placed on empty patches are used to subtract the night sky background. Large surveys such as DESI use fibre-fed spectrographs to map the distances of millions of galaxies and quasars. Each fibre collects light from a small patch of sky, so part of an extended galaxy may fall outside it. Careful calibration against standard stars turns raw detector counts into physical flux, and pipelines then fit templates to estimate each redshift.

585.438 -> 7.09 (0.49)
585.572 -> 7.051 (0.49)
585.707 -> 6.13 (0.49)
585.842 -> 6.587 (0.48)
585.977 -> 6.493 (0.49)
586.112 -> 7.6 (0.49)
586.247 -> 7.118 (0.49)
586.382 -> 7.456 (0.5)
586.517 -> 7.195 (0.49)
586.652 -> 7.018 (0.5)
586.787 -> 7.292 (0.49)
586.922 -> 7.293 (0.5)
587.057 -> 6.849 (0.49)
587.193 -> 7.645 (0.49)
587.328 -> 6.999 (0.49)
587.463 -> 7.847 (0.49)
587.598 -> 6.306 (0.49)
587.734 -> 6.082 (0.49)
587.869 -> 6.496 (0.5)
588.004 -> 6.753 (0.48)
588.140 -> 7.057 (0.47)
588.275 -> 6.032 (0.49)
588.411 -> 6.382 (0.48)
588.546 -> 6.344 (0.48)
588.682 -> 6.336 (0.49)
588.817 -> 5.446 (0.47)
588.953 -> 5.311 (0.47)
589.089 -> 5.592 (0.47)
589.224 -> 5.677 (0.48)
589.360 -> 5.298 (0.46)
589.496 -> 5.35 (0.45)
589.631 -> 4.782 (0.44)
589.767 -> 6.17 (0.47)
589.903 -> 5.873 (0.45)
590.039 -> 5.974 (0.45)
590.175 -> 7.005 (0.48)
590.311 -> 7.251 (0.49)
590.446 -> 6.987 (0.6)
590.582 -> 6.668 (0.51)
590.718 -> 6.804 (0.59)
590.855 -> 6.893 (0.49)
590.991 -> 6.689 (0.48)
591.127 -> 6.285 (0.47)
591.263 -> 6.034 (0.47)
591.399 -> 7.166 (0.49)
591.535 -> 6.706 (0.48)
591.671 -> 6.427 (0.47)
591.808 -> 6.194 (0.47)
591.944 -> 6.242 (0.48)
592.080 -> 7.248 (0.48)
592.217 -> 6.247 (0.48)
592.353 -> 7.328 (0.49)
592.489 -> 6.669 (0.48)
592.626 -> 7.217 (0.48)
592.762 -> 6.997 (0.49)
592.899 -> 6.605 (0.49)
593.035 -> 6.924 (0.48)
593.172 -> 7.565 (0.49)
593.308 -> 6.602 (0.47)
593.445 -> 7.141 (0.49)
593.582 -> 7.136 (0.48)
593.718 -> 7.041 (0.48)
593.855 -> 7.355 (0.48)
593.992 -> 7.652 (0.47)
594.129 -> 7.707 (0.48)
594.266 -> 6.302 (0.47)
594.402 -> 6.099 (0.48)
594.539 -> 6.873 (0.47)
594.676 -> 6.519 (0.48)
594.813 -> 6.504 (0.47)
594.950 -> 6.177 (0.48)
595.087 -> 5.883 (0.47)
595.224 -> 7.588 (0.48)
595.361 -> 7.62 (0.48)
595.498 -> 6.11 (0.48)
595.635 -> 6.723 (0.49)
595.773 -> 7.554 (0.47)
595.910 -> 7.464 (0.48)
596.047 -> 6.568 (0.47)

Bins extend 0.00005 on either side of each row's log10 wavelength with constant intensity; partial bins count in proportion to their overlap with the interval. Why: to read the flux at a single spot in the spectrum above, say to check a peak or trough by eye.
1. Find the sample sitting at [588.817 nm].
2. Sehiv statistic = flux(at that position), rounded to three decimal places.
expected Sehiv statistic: 5.446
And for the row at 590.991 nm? 6.689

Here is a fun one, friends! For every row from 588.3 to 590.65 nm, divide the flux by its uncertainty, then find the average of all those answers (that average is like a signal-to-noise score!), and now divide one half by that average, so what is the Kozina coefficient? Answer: 0.0397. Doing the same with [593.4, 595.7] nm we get 0.0349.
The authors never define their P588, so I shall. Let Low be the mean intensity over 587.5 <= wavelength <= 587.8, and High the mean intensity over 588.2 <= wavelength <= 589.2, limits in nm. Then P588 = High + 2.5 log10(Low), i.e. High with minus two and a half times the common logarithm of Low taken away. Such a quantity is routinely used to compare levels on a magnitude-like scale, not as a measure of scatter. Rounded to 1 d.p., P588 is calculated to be 7.9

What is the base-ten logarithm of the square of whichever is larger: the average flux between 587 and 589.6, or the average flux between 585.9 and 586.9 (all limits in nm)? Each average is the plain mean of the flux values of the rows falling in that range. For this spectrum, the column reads 1.71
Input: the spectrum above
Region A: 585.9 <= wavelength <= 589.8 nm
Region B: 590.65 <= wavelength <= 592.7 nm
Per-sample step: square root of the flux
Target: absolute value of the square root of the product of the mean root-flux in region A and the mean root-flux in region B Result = 2.56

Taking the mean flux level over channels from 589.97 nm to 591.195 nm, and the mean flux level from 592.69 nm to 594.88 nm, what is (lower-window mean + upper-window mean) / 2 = 6.83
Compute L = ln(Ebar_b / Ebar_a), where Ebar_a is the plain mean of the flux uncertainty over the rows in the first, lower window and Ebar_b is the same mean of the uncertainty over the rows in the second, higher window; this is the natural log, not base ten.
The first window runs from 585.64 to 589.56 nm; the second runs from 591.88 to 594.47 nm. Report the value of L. -0.01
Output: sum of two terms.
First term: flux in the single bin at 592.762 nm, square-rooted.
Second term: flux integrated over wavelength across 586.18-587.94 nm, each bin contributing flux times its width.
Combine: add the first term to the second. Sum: 15.0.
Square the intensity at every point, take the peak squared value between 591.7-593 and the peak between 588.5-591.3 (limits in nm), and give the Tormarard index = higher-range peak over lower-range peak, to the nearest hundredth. 1.02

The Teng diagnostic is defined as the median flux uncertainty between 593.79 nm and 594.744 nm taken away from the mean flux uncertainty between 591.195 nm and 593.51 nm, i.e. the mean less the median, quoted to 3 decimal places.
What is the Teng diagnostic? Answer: 0.001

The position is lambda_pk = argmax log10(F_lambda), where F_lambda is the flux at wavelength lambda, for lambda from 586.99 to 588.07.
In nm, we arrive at 587.463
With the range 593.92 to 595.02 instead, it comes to 594.129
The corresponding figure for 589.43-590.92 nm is 590.311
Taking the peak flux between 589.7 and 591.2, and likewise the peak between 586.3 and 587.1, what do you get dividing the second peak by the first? 1.03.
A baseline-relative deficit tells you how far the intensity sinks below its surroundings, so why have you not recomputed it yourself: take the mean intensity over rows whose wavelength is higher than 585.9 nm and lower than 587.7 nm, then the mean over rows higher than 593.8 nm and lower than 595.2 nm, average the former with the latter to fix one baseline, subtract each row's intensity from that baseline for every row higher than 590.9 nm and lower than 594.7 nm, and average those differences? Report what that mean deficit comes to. 0.11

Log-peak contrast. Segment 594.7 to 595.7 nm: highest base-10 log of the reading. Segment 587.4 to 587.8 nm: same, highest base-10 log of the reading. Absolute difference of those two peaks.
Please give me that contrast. 0.013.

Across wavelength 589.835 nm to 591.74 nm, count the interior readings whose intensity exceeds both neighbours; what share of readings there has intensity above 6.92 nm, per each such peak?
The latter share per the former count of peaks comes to 0.10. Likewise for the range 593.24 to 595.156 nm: 0.14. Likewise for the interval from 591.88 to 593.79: 0.13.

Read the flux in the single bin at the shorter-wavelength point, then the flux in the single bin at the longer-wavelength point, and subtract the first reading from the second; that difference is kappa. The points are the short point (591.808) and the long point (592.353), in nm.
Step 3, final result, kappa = 1.1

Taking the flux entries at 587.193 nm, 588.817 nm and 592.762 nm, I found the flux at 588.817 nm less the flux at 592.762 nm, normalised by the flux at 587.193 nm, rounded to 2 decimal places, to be -0.20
